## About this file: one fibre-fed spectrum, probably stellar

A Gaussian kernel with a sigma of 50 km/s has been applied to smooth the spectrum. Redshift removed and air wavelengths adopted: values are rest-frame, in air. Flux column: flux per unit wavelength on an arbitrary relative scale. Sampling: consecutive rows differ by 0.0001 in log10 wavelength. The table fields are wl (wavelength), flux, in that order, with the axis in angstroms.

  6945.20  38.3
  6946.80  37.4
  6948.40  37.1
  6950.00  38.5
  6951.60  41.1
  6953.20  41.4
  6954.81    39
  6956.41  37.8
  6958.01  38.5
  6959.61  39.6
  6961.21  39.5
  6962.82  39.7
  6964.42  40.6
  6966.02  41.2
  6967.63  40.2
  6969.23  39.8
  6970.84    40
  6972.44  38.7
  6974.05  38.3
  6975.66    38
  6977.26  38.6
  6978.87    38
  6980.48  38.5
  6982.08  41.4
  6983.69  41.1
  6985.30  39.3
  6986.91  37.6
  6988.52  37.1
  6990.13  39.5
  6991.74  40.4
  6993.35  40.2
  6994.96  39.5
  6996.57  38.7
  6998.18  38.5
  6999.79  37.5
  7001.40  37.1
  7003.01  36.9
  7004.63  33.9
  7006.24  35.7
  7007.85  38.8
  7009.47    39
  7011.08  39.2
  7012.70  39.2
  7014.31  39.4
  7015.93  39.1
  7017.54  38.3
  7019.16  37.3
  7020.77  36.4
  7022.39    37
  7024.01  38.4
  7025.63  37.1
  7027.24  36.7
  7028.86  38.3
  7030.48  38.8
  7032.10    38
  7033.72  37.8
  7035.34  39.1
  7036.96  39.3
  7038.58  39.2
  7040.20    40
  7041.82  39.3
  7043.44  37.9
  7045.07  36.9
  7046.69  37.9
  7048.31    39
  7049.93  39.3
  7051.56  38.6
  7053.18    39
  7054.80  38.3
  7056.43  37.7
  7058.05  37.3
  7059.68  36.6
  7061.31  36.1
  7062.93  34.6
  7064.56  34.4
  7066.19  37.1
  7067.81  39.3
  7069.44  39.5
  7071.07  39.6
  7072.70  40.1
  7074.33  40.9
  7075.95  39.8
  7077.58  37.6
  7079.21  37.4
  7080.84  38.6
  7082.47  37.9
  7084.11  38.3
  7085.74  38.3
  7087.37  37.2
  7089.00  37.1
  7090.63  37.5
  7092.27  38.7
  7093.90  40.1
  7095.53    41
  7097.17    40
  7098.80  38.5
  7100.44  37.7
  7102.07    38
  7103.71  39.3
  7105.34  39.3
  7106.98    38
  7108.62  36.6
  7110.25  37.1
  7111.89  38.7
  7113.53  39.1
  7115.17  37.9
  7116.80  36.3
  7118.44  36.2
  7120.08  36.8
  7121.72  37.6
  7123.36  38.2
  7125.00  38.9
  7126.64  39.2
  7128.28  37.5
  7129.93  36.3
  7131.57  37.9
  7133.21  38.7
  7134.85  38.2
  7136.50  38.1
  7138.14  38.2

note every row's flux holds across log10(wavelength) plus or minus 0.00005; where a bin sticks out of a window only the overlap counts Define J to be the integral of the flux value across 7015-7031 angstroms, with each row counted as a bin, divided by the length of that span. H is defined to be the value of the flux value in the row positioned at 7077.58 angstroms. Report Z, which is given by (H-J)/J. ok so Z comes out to -0.004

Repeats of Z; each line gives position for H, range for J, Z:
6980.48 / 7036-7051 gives -0.006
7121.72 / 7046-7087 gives -0.014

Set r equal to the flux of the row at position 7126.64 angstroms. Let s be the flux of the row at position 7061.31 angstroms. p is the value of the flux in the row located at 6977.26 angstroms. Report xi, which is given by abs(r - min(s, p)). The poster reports 3.1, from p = 38.6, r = 39.2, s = 36.1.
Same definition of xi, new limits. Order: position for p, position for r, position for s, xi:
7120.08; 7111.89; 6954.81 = 1.9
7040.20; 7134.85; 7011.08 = 1.0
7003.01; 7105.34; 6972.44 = 2.4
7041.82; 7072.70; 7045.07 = 3.2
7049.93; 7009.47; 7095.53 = 0.3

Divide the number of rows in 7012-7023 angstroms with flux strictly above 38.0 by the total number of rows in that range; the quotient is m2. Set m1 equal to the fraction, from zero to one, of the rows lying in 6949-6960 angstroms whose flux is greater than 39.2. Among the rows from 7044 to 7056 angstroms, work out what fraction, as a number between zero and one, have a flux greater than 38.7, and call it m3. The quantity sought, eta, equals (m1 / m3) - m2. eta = 0.4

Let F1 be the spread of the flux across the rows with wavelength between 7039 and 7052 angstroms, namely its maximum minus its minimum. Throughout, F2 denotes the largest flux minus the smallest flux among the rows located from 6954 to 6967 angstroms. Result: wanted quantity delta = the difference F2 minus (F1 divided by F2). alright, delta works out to 2.5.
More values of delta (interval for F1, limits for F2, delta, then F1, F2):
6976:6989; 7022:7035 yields 0.1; 4.3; 2.1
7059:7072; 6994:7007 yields 4.7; 5.2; 5.6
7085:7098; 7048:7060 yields 1.3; 3.9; 2.7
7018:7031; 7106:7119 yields 2.1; 2.4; 2.9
